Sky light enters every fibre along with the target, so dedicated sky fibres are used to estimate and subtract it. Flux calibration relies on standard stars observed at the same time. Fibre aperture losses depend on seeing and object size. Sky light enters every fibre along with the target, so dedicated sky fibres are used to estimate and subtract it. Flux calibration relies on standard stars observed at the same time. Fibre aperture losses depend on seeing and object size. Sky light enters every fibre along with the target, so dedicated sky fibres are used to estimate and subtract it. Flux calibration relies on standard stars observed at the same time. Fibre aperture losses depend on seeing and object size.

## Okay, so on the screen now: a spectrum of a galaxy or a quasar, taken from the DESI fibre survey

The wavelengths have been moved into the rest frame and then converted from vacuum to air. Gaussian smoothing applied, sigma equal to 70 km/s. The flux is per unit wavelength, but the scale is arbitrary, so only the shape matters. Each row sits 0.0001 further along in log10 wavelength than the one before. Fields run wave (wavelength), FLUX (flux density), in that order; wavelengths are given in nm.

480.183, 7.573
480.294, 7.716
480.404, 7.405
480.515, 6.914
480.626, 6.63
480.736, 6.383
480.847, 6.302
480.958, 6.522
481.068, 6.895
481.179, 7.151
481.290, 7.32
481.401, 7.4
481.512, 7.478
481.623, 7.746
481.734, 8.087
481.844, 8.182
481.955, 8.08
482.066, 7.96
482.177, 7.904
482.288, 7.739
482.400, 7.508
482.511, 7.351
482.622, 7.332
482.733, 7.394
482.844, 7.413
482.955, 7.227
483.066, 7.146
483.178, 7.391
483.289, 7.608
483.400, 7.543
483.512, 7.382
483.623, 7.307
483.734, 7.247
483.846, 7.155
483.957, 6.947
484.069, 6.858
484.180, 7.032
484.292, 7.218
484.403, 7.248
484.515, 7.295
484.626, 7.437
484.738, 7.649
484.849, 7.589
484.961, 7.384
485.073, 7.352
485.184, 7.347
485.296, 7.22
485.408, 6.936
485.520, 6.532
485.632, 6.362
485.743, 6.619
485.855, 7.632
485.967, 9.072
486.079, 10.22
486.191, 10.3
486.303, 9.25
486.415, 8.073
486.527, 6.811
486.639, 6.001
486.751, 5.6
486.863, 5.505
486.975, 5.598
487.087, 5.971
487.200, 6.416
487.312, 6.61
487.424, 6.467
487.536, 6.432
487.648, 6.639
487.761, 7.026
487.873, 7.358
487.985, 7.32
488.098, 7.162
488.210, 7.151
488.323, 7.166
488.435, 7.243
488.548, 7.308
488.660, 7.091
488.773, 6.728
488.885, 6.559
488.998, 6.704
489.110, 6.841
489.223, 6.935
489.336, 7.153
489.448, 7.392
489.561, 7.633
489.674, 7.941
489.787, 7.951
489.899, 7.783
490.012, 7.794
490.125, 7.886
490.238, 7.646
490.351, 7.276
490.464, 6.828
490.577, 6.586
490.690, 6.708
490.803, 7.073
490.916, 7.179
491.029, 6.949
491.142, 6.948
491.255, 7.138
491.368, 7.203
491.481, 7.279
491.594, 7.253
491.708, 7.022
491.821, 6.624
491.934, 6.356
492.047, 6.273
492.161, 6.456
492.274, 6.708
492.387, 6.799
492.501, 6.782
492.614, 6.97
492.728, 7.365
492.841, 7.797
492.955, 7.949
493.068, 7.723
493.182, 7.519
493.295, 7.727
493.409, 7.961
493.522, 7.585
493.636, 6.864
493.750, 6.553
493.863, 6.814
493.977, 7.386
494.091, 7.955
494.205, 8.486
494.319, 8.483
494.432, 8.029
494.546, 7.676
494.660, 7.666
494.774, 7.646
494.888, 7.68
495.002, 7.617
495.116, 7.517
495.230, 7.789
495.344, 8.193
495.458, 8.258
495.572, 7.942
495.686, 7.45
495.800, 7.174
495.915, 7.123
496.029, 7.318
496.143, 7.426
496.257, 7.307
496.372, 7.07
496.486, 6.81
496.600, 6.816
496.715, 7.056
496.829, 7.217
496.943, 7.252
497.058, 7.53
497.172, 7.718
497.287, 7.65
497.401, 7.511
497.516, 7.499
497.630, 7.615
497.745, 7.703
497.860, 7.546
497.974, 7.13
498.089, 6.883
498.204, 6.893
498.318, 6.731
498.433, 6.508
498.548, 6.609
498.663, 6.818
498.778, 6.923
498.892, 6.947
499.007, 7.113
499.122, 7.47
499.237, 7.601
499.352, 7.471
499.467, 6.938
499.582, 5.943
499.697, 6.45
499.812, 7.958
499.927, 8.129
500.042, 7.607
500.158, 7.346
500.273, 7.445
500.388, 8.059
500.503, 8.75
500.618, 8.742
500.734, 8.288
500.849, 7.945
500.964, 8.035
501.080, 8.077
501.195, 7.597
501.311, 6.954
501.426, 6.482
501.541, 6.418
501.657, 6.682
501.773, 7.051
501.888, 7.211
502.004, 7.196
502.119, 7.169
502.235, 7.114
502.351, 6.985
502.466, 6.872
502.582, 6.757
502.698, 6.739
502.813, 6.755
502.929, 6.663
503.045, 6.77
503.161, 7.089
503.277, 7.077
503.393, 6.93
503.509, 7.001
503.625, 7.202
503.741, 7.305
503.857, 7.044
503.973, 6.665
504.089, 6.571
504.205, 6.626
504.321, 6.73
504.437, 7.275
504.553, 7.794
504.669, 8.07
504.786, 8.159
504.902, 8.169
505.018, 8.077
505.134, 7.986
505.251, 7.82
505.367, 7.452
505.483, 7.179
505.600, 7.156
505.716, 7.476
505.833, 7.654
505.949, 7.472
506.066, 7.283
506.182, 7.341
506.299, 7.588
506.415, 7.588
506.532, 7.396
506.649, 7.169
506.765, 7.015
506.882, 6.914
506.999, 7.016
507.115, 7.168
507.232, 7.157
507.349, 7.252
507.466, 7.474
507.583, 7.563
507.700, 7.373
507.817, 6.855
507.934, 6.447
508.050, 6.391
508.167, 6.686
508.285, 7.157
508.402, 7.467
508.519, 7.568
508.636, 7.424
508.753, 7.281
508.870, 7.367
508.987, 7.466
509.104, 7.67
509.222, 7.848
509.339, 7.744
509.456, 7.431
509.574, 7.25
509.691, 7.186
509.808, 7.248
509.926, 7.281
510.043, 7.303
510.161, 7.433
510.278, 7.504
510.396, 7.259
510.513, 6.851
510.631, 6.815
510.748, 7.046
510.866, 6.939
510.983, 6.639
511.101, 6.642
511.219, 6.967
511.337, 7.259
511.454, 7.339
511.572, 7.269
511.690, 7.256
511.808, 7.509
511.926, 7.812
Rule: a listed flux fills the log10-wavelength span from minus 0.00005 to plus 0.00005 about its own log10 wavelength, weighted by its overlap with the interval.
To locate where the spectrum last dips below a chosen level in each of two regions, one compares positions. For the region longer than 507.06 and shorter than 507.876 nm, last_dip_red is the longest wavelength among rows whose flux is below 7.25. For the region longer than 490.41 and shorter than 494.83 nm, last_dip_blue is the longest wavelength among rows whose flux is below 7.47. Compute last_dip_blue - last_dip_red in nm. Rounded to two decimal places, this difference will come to -13.84 nm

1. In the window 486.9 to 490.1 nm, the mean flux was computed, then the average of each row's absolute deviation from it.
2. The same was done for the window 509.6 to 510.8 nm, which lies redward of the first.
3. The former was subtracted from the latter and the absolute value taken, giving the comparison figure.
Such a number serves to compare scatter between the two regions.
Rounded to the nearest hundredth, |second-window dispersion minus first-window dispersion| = 0.27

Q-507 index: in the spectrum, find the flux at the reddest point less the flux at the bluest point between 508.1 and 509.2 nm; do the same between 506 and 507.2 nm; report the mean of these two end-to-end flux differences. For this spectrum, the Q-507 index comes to 0.43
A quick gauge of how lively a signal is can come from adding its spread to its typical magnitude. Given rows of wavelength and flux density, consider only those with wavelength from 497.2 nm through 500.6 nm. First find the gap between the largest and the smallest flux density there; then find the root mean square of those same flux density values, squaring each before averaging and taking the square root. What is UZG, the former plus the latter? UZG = 10.1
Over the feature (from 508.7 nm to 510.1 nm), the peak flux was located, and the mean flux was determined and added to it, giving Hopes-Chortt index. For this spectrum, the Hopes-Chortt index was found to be 15.3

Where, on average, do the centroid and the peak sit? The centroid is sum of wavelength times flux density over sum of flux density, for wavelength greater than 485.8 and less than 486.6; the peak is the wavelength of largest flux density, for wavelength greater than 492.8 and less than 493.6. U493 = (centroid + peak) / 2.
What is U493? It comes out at 489.80 nm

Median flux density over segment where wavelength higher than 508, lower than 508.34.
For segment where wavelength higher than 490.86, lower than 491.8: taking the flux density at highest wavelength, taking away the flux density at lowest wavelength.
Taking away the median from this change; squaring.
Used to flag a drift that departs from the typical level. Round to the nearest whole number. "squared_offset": 47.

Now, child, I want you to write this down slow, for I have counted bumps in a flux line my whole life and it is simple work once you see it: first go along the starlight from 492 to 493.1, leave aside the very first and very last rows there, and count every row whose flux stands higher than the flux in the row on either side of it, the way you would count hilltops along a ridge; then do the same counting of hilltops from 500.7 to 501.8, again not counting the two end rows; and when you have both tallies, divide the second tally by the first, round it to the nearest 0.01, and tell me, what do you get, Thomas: 0.50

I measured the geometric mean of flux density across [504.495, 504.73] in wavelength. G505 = 7.9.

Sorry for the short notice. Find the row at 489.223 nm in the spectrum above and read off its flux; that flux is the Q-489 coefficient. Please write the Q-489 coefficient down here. 6.935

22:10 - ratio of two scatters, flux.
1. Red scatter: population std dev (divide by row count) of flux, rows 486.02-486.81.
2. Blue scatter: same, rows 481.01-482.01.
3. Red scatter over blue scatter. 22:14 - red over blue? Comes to 4.2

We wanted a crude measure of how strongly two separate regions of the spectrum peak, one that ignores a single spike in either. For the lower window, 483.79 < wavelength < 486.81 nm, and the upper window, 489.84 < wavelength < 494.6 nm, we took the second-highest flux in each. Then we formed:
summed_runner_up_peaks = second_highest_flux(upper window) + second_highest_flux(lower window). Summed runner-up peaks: 18.7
